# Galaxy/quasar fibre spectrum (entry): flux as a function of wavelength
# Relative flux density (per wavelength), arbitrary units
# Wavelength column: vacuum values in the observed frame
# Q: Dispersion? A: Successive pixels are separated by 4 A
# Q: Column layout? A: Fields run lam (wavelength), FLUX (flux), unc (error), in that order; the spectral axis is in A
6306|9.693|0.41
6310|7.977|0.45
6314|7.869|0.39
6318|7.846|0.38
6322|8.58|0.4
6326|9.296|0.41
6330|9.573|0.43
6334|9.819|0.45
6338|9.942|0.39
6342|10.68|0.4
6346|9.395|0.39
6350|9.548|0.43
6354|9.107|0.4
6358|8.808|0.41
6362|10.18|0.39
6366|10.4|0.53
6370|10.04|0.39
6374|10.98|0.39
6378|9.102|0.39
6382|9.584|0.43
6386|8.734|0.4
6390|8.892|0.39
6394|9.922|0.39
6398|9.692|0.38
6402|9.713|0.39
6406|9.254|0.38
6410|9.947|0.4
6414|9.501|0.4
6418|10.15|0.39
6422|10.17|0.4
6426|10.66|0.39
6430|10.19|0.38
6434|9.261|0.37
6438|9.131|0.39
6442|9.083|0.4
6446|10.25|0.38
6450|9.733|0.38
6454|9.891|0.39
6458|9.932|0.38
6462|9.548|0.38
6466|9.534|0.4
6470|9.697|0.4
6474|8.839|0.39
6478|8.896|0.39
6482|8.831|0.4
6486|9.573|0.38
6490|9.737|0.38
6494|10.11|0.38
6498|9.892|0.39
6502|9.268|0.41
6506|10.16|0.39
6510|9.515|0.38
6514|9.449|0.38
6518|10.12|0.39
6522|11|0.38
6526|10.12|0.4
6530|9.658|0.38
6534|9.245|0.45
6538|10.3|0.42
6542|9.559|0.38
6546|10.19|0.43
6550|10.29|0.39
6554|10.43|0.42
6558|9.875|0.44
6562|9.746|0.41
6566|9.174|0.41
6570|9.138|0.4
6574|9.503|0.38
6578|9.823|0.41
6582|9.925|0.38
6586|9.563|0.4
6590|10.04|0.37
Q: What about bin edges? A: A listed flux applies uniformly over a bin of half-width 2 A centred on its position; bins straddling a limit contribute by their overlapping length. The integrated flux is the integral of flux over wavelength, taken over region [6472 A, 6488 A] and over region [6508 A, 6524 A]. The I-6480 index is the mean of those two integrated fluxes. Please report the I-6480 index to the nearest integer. 152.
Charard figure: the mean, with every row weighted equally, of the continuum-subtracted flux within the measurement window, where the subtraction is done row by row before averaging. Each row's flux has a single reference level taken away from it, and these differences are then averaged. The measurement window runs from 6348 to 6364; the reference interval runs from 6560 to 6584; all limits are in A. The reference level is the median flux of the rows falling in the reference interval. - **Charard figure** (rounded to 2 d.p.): -0.21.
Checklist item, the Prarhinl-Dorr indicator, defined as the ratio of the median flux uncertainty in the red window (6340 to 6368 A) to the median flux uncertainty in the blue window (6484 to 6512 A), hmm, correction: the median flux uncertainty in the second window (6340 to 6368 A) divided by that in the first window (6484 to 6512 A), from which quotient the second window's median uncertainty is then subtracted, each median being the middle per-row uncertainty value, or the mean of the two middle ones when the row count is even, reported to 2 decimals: 0.65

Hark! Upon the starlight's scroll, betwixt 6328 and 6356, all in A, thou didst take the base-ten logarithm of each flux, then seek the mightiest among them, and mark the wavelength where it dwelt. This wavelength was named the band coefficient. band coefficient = 6342 A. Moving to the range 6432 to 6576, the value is 6522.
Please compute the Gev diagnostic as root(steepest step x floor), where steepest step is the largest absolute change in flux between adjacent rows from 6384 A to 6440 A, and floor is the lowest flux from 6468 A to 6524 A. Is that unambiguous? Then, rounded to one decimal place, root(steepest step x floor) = 3.0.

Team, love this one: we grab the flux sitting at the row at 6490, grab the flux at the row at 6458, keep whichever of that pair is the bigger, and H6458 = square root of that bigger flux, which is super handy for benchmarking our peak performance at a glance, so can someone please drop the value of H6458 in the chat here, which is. 3.15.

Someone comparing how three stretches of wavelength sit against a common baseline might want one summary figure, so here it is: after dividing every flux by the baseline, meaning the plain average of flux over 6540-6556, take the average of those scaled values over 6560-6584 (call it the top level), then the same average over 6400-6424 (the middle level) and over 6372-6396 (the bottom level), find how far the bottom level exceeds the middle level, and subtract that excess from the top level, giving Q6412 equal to 0.97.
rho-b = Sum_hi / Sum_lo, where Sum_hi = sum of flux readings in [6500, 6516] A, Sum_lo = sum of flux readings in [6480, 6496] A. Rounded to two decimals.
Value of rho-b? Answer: 1.00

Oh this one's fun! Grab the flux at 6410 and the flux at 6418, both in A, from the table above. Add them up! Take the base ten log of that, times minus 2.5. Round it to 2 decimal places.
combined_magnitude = -3.26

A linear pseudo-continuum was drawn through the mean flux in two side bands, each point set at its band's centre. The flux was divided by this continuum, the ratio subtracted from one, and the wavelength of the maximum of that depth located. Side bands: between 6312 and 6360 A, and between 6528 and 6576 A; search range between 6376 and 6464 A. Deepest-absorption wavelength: 6386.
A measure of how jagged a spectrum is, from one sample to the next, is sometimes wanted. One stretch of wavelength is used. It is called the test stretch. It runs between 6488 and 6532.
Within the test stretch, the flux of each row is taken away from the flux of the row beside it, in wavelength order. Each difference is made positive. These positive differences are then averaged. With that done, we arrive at 0.57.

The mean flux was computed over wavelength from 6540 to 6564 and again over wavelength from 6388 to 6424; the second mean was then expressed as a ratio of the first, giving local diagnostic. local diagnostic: 0.97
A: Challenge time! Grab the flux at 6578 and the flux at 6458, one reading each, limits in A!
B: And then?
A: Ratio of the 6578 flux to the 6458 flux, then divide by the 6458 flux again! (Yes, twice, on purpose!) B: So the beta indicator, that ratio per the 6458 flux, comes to 0.100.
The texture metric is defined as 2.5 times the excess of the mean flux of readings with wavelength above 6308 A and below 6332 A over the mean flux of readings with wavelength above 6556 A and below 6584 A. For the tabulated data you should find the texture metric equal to -2.7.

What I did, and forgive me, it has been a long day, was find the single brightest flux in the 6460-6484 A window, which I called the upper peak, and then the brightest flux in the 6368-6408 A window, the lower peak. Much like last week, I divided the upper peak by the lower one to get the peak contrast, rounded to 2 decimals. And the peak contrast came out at 0.88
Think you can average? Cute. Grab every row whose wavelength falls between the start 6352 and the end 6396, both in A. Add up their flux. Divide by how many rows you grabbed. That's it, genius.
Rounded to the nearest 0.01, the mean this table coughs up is 9.61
